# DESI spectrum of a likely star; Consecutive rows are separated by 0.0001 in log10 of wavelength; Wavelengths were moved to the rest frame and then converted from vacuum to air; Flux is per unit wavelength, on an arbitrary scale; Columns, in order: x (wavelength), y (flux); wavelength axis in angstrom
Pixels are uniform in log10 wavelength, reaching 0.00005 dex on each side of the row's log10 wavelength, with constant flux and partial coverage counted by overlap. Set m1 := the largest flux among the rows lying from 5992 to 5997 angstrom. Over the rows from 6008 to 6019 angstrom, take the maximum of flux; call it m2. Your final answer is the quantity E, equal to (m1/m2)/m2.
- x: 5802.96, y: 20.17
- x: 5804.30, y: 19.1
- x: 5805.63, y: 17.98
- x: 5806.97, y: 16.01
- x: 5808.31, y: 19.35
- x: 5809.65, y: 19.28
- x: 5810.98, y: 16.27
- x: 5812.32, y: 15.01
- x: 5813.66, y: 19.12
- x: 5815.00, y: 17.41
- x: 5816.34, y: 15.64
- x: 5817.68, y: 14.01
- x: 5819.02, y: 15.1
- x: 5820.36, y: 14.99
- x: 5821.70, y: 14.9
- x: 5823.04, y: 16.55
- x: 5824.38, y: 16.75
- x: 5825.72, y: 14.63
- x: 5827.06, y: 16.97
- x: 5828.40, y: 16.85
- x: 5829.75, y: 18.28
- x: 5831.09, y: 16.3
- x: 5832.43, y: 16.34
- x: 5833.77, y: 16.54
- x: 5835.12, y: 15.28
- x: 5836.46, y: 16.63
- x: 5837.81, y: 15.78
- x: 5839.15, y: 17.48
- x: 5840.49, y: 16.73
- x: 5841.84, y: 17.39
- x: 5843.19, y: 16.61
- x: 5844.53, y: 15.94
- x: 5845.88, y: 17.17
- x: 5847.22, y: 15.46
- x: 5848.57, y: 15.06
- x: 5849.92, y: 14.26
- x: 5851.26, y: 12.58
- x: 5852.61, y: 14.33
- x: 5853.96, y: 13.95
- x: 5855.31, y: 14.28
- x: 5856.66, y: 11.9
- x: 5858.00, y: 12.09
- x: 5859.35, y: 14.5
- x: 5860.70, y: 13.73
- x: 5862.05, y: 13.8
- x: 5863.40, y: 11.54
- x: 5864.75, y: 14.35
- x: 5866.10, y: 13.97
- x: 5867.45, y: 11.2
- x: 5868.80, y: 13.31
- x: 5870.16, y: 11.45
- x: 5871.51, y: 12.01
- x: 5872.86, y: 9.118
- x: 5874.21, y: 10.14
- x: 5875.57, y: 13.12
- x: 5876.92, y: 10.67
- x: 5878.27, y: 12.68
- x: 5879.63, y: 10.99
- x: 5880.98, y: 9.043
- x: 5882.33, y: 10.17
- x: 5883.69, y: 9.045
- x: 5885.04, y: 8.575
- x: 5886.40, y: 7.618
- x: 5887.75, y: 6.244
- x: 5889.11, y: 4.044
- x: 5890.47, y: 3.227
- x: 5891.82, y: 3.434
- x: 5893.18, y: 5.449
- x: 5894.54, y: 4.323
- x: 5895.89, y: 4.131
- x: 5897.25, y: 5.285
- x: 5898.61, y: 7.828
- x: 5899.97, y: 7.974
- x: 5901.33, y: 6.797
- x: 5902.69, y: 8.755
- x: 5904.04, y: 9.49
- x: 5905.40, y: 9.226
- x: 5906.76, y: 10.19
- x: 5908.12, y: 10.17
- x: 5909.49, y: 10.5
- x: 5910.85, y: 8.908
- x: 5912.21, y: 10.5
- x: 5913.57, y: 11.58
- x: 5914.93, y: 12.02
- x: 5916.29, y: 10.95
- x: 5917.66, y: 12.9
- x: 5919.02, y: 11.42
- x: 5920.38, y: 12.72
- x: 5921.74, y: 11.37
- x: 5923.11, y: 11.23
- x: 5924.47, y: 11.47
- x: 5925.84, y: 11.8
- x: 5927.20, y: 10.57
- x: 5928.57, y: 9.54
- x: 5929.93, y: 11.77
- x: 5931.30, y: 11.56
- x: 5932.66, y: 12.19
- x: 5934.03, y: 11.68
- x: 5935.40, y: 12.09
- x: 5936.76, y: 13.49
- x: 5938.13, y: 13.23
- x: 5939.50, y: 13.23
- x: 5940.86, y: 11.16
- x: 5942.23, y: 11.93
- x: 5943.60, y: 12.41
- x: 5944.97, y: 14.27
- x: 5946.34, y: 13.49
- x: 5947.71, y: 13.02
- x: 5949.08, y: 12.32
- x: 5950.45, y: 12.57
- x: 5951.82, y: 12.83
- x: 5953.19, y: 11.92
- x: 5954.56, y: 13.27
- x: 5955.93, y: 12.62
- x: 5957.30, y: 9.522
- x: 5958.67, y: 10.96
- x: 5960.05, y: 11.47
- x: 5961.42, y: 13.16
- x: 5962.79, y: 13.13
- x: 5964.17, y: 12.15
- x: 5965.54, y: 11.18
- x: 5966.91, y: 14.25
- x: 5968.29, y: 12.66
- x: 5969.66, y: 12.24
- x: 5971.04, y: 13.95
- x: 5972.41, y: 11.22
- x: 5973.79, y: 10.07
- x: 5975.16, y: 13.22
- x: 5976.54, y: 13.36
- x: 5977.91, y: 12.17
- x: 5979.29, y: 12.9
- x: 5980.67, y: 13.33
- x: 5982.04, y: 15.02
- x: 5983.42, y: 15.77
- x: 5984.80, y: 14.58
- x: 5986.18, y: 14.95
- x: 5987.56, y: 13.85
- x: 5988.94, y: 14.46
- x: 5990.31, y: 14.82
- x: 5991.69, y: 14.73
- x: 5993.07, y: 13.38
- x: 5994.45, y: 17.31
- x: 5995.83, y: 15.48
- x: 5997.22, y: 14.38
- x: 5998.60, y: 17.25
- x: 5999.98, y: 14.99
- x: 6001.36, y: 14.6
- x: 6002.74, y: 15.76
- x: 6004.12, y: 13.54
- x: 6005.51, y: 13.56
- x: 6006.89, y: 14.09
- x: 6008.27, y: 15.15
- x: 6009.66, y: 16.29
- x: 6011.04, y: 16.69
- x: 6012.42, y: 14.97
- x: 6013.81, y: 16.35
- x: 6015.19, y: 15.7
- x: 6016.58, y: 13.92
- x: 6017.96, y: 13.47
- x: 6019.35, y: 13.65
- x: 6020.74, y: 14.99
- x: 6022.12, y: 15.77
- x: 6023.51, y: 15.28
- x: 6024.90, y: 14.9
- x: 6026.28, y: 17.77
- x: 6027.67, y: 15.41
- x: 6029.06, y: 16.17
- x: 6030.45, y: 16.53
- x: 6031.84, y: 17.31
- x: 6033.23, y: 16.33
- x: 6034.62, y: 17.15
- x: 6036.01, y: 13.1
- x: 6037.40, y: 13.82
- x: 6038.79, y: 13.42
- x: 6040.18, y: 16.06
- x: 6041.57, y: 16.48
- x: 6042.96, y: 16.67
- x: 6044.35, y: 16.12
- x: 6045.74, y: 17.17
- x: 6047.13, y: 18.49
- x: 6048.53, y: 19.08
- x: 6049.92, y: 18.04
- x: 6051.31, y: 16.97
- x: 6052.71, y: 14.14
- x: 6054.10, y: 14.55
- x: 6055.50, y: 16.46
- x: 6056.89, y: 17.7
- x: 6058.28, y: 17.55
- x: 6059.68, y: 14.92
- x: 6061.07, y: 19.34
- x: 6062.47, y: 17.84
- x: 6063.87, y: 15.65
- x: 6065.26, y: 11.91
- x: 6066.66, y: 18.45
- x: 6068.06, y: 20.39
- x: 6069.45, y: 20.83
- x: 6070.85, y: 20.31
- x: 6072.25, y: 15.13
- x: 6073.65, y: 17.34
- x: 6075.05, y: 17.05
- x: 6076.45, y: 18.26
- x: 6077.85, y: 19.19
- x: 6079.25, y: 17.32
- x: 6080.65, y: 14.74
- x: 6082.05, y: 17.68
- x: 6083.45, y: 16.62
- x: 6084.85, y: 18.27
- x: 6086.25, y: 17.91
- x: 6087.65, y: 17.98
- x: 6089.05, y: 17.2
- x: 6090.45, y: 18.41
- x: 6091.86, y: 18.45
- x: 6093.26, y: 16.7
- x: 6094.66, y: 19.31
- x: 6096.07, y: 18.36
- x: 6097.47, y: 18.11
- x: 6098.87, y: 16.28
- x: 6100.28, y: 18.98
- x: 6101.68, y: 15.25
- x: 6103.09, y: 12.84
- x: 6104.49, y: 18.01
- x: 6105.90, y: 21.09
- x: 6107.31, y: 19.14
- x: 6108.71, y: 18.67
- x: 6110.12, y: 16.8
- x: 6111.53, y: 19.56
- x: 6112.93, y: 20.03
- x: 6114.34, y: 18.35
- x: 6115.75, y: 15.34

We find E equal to 0.06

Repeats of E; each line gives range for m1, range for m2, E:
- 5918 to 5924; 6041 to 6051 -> 0.03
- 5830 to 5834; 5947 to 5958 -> 0.09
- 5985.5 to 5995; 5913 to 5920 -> 0.10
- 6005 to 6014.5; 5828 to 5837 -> 0.05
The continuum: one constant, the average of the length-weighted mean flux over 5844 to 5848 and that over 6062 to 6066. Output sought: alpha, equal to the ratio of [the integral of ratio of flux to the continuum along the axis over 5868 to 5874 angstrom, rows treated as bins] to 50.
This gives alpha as 0.087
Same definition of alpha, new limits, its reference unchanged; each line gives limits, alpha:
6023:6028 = 0.102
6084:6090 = 0.137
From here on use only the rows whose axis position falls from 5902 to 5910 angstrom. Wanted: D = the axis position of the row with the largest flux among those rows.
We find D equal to 5909.49 angstrom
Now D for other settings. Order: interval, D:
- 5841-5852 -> 5841.84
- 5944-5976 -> 5944.97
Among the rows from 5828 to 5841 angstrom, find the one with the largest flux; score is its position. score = 5829.75 angstrom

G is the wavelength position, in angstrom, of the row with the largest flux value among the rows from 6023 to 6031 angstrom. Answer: 6026.28 angstrom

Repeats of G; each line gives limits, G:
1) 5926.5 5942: 5936.76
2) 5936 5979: 5944.97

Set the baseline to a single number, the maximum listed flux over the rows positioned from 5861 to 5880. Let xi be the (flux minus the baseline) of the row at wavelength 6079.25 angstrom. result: 3.0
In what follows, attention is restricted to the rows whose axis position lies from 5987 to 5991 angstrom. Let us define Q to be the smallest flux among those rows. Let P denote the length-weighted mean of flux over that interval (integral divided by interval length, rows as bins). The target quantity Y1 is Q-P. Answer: -0.6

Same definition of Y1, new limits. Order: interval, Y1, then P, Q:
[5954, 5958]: -2.2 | 11.8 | 9.522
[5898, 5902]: -0.7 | 7.5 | 6.797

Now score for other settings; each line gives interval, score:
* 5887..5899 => 5898.61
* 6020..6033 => 6026.28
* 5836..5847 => 5839.15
